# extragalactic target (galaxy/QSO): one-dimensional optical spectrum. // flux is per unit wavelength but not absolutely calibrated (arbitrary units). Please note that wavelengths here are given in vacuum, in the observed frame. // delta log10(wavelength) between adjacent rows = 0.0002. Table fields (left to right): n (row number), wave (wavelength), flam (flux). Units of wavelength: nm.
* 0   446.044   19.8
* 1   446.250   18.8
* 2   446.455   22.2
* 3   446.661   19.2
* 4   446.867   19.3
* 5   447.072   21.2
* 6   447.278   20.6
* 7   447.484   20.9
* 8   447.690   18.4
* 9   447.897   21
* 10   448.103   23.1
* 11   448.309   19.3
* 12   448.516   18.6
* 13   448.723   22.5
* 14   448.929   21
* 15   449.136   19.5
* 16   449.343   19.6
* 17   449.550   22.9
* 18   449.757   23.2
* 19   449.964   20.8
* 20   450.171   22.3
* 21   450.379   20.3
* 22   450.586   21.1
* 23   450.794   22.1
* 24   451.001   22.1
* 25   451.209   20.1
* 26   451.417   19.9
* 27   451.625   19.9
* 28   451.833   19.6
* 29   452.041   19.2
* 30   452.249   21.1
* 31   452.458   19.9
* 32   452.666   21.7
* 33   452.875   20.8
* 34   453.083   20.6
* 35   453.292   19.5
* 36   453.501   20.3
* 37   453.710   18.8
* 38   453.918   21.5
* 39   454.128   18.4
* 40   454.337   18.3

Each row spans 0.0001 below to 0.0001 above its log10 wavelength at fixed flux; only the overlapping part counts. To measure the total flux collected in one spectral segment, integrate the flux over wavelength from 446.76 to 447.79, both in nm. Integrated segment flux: 20.7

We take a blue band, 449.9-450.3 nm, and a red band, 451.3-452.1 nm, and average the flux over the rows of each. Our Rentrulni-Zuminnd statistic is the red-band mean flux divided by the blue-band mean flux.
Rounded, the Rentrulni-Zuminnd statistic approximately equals 0.91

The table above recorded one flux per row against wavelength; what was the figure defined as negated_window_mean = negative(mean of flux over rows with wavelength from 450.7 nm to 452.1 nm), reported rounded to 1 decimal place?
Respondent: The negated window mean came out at -20.4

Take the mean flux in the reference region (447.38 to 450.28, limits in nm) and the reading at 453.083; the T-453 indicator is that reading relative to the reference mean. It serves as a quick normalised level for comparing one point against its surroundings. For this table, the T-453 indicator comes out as 0.98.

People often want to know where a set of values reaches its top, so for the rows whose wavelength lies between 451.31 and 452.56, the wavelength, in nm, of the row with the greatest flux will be 452.249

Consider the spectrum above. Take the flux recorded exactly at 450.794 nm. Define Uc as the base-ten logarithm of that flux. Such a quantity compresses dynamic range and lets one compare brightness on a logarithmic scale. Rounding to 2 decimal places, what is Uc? 1.34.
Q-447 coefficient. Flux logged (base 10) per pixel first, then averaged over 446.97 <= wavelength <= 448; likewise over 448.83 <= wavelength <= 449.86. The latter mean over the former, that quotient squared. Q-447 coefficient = 1.03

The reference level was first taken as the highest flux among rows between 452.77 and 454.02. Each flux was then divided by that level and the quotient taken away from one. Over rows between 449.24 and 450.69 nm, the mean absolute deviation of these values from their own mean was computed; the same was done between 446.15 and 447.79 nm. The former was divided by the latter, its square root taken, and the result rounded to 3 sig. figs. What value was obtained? 1.00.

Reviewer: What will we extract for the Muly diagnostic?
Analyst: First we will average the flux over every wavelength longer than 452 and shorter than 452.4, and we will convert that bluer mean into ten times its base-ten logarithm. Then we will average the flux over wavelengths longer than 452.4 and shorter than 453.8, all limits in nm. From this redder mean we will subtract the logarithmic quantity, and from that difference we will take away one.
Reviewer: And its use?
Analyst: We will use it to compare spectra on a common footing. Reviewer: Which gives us 6.19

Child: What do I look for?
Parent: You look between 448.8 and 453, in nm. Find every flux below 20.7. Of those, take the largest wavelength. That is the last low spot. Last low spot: 452.458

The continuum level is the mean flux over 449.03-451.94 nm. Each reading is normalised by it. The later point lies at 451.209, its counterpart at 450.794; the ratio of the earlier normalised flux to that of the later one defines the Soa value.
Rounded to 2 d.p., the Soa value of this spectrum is 1.10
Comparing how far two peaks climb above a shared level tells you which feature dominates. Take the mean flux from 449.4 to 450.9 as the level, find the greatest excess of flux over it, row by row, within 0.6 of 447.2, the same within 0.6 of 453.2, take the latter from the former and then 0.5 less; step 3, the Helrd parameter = -1.0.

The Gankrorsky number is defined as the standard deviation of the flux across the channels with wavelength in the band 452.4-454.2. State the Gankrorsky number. 1.1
